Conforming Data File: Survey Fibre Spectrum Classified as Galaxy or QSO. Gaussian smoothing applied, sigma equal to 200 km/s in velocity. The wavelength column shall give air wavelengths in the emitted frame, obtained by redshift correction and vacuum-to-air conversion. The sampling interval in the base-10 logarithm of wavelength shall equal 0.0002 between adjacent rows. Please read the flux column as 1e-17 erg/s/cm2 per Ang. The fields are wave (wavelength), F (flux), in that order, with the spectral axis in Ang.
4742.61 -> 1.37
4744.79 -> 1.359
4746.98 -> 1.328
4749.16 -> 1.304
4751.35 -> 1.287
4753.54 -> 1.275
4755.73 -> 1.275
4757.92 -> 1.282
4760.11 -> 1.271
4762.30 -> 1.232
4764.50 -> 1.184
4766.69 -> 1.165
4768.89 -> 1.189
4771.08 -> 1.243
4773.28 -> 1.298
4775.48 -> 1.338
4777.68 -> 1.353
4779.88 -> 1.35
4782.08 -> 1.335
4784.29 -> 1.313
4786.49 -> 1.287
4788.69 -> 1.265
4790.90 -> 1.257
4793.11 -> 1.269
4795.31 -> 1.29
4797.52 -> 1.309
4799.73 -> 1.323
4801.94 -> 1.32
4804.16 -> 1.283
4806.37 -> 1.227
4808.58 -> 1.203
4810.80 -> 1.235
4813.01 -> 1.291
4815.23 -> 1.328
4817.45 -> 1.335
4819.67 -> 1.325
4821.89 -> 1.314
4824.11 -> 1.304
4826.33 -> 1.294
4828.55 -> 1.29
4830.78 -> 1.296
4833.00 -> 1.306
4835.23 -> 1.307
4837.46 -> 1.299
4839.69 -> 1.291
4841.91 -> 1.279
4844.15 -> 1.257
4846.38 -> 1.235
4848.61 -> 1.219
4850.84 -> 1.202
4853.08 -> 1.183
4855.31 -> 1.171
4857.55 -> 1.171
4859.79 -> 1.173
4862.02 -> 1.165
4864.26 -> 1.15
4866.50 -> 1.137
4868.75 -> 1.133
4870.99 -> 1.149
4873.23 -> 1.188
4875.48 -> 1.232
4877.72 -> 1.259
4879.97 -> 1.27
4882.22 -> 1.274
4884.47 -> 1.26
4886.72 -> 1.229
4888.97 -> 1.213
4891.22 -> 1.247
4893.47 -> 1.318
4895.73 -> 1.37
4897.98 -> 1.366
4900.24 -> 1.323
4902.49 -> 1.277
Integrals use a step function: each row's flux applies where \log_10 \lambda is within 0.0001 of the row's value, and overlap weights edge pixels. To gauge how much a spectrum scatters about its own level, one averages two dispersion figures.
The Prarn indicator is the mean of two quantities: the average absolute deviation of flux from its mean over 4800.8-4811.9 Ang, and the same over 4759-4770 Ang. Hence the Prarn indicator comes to 0.036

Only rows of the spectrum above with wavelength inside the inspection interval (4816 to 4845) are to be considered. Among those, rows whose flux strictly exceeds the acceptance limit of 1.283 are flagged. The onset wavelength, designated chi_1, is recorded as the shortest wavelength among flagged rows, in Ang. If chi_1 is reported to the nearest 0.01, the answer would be 4817.45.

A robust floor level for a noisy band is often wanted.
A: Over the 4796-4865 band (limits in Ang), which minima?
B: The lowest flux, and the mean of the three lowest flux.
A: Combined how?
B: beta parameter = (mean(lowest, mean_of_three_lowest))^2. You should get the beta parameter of 1.34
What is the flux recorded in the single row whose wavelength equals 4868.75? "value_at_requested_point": 1.133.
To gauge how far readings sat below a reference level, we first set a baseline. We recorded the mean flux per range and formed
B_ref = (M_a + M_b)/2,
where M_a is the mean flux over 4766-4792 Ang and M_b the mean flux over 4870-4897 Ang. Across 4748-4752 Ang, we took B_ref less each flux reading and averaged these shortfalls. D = -0.03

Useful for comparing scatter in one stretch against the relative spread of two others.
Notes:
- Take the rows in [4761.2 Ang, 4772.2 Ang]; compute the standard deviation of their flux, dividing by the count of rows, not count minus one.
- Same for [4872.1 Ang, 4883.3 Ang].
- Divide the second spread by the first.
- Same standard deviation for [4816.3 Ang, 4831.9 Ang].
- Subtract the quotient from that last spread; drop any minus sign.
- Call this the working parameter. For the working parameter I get 1.1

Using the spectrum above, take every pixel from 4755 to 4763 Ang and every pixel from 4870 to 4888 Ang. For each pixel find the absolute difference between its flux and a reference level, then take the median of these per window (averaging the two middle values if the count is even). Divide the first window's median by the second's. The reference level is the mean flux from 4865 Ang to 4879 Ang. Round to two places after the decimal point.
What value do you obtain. 1.44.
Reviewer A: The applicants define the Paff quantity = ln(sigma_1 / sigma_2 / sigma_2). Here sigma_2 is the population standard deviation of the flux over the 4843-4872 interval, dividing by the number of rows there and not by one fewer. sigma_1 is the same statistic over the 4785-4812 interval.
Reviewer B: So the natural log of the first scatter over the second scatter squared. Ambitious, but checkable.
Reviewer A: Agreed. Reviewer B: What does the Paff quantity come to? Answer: 3.3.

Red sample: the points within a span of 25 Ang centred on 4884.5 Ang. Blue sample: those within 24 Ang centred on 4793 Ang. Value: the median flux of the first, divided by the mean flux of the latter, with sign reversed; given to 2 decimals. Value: -0.97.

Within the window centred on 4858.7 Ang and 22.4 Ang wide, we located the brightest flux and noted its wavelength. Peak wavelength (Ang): 4848.61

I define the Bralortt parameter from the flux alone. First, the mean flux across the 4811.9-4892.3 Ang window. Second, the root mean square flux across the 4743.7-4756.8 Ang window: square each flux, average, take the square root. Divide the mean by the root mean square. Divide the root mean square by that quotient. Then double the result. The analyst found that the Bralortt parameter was 2.74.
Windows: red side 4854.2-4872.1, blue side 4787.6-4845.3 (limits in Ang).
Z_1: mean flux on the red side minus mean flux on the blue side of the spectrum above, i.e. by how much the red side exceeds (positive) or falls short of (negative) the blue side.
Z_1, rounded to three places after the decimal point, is -0.132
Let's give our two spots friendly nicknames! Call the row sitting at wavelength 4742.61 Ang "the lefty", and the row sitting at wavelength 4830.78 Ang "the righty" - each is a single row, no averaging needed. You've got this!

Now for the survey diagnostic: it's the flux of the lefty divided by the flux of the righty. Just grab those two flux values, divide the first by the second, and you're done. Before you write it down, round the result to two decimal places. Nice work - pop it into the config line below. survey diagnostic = 1.06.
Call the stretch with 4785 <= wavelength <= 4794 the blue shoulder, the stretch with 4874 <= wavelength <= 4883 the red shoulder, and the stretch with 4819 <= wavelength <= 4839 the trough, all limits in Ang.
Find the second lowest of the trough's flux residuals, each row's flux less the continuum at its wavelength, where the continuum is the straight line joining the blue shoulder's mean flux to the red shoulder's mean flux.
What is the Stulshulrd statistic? 0.03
